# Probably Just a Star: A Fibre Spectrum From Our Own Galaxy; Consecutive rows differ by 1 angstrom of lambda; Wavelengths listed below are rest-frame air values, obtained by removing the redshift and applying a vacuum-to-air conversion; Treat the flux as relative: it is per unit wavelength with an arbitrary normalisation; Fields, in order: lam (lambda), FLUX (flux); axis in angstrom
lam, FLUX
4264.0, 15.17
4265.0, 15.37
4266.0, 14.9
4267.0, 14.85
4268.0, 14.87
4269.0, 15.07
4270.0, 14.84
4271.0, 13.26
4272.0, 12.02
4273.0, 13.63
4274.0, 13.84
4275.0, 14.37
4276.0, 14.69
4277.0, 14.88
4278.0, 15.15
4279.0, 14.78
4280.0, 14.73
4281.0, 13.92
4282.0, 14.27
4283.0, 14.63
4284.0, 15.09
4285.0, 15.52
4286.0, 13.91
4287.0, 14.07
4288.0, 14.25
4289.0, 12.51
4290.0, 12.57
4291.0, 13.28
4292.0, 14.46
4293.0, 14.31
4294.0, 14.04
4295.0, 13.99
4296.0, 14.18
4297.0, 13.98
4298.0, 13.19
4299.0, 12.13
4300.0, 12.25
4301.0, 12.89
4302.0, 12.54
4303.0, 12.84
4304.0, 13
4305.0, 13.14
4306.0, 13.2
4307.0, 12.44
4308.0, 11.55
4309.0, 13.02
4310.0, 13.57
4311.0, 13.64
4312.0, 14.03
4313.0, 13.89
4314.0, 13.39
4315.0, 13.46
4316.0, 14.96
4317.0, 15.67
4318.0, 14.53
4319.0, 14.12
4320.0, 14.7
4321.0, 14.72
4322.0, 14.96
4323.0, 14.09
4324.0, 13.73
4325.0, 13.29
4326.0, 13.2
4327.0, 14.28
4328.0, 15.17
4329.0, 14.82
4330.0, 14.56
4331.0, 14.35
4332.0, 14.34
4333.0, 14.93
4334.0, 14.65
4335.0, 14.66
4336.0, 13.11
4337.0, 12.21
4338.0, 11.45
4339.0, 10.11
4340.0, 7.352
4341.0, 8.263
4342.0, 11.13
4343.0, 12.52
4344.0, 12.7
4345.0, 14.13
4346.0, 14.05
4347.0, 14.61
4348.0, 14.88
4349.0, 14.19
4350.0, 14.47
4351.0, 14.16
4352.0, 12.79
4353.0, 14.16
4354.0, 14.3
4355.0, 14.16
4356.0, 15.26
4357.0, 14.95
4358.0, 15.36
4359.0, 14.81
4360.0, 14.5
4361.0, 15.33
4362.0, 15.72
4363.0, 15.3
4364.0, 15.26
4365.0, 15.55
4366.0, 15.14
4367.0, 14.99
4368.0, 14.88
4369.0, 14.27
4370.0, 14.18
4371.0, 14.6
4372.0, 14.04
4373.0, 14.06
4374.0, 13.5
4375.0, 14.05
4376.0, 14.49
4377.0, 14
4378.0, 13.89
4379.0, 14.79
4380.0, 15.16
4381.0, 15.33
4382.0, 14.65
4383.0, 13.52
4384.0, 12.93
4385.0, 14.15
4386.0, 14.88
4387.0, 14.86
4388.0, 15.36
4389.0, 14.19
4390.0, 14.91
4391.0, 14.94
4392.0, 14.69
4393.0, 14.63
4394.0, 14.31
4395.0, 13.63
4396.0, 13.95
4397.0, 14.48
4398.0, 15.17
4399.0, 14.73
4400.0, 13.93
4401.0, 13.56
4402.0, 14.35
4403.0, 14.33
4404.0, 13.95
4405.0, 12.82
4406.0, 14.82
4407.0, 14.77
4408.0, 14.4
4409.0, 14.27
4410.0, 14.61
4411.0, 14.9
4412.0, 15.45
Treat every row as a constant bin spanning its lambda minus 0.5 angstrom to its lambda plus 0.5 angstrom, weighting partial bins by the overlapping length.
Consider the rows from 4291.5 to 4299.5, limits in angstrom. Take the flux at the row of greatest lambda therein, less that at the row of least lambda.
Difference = -2.3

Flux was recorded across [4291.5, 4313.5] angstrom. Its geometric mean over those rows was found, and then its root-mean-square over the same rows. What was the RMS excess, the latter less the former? 0.045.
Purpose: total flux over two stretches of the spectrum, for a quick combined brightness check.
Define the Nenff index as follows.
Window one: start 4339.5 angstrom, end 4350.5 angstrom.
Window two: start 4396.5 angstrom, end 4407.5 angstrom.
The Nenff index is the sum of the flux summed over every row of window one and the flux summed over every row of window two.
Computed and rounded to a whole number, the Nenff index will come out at 295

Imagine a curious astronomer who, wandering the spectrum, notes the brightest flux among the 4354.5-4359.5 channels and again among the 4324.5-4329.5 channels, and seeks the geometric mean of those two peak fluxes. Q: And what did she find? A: 15.3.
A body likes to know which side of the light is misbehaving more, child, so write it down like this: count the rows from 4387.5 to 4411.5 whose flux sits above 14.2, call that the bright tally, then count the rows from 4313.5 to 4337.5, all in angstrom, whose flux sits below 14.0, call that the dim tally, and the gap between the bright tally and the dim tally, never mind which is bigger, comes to 10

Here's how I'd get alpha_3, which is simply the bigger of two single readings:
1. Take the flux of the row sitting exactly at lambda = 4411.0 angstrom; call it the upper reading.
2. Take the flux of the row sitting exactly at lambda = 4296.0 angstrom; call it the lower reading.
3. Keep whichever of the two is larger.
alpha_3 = 14.9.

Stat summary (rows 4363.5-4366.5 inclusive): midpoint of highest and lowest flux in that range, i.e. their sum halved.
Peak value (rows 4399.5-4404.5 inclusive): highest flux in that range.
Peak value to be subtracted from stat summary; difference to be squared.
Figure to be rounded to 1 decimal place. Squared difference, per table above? 1.0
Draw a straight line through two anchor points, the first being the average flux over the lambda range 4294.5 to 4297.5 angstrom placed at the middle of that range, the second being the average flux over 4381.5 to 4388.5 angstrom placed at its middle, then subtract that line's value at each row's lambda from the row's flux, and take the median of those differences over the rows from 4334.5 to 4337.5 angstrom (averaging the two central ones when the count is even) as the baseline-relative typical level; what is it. -1.1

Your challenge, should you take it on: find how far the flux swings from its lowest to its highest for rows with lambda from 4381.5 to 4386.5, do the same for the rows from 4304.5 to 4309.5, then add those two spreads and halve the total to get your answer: 1.8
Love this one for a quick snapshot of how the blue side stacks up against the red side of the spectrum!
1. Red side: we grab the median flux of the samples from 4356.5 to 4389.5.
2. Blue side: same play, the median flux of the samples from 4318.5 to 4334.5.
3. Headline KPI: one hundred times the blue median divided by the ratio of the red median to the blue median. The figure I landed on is 1413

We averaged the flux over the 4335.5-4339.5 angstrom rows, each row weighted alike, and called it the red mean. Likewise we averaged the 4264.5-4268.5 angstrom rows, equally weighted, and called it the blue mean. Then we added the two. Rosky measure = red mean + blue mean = 26.7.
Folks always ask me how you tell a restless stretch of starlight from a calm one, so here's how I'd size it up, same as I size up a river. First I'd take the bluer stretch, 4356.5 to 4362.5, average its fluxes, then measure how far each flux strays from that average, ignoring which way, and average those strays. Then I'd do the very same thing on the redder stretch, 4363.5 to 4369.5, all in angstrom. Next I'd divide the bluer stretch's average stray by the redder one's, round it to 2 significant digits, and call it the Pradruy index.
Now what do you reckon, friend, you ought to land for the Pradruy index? 1.2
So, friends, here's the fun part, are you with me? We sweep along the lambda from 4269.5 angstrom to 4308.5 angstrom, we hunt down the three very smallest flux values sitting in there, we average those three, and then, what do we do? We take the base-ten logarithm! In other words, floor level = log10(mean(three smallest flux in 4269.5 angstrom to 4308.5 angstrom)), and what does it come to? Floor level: 1.08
